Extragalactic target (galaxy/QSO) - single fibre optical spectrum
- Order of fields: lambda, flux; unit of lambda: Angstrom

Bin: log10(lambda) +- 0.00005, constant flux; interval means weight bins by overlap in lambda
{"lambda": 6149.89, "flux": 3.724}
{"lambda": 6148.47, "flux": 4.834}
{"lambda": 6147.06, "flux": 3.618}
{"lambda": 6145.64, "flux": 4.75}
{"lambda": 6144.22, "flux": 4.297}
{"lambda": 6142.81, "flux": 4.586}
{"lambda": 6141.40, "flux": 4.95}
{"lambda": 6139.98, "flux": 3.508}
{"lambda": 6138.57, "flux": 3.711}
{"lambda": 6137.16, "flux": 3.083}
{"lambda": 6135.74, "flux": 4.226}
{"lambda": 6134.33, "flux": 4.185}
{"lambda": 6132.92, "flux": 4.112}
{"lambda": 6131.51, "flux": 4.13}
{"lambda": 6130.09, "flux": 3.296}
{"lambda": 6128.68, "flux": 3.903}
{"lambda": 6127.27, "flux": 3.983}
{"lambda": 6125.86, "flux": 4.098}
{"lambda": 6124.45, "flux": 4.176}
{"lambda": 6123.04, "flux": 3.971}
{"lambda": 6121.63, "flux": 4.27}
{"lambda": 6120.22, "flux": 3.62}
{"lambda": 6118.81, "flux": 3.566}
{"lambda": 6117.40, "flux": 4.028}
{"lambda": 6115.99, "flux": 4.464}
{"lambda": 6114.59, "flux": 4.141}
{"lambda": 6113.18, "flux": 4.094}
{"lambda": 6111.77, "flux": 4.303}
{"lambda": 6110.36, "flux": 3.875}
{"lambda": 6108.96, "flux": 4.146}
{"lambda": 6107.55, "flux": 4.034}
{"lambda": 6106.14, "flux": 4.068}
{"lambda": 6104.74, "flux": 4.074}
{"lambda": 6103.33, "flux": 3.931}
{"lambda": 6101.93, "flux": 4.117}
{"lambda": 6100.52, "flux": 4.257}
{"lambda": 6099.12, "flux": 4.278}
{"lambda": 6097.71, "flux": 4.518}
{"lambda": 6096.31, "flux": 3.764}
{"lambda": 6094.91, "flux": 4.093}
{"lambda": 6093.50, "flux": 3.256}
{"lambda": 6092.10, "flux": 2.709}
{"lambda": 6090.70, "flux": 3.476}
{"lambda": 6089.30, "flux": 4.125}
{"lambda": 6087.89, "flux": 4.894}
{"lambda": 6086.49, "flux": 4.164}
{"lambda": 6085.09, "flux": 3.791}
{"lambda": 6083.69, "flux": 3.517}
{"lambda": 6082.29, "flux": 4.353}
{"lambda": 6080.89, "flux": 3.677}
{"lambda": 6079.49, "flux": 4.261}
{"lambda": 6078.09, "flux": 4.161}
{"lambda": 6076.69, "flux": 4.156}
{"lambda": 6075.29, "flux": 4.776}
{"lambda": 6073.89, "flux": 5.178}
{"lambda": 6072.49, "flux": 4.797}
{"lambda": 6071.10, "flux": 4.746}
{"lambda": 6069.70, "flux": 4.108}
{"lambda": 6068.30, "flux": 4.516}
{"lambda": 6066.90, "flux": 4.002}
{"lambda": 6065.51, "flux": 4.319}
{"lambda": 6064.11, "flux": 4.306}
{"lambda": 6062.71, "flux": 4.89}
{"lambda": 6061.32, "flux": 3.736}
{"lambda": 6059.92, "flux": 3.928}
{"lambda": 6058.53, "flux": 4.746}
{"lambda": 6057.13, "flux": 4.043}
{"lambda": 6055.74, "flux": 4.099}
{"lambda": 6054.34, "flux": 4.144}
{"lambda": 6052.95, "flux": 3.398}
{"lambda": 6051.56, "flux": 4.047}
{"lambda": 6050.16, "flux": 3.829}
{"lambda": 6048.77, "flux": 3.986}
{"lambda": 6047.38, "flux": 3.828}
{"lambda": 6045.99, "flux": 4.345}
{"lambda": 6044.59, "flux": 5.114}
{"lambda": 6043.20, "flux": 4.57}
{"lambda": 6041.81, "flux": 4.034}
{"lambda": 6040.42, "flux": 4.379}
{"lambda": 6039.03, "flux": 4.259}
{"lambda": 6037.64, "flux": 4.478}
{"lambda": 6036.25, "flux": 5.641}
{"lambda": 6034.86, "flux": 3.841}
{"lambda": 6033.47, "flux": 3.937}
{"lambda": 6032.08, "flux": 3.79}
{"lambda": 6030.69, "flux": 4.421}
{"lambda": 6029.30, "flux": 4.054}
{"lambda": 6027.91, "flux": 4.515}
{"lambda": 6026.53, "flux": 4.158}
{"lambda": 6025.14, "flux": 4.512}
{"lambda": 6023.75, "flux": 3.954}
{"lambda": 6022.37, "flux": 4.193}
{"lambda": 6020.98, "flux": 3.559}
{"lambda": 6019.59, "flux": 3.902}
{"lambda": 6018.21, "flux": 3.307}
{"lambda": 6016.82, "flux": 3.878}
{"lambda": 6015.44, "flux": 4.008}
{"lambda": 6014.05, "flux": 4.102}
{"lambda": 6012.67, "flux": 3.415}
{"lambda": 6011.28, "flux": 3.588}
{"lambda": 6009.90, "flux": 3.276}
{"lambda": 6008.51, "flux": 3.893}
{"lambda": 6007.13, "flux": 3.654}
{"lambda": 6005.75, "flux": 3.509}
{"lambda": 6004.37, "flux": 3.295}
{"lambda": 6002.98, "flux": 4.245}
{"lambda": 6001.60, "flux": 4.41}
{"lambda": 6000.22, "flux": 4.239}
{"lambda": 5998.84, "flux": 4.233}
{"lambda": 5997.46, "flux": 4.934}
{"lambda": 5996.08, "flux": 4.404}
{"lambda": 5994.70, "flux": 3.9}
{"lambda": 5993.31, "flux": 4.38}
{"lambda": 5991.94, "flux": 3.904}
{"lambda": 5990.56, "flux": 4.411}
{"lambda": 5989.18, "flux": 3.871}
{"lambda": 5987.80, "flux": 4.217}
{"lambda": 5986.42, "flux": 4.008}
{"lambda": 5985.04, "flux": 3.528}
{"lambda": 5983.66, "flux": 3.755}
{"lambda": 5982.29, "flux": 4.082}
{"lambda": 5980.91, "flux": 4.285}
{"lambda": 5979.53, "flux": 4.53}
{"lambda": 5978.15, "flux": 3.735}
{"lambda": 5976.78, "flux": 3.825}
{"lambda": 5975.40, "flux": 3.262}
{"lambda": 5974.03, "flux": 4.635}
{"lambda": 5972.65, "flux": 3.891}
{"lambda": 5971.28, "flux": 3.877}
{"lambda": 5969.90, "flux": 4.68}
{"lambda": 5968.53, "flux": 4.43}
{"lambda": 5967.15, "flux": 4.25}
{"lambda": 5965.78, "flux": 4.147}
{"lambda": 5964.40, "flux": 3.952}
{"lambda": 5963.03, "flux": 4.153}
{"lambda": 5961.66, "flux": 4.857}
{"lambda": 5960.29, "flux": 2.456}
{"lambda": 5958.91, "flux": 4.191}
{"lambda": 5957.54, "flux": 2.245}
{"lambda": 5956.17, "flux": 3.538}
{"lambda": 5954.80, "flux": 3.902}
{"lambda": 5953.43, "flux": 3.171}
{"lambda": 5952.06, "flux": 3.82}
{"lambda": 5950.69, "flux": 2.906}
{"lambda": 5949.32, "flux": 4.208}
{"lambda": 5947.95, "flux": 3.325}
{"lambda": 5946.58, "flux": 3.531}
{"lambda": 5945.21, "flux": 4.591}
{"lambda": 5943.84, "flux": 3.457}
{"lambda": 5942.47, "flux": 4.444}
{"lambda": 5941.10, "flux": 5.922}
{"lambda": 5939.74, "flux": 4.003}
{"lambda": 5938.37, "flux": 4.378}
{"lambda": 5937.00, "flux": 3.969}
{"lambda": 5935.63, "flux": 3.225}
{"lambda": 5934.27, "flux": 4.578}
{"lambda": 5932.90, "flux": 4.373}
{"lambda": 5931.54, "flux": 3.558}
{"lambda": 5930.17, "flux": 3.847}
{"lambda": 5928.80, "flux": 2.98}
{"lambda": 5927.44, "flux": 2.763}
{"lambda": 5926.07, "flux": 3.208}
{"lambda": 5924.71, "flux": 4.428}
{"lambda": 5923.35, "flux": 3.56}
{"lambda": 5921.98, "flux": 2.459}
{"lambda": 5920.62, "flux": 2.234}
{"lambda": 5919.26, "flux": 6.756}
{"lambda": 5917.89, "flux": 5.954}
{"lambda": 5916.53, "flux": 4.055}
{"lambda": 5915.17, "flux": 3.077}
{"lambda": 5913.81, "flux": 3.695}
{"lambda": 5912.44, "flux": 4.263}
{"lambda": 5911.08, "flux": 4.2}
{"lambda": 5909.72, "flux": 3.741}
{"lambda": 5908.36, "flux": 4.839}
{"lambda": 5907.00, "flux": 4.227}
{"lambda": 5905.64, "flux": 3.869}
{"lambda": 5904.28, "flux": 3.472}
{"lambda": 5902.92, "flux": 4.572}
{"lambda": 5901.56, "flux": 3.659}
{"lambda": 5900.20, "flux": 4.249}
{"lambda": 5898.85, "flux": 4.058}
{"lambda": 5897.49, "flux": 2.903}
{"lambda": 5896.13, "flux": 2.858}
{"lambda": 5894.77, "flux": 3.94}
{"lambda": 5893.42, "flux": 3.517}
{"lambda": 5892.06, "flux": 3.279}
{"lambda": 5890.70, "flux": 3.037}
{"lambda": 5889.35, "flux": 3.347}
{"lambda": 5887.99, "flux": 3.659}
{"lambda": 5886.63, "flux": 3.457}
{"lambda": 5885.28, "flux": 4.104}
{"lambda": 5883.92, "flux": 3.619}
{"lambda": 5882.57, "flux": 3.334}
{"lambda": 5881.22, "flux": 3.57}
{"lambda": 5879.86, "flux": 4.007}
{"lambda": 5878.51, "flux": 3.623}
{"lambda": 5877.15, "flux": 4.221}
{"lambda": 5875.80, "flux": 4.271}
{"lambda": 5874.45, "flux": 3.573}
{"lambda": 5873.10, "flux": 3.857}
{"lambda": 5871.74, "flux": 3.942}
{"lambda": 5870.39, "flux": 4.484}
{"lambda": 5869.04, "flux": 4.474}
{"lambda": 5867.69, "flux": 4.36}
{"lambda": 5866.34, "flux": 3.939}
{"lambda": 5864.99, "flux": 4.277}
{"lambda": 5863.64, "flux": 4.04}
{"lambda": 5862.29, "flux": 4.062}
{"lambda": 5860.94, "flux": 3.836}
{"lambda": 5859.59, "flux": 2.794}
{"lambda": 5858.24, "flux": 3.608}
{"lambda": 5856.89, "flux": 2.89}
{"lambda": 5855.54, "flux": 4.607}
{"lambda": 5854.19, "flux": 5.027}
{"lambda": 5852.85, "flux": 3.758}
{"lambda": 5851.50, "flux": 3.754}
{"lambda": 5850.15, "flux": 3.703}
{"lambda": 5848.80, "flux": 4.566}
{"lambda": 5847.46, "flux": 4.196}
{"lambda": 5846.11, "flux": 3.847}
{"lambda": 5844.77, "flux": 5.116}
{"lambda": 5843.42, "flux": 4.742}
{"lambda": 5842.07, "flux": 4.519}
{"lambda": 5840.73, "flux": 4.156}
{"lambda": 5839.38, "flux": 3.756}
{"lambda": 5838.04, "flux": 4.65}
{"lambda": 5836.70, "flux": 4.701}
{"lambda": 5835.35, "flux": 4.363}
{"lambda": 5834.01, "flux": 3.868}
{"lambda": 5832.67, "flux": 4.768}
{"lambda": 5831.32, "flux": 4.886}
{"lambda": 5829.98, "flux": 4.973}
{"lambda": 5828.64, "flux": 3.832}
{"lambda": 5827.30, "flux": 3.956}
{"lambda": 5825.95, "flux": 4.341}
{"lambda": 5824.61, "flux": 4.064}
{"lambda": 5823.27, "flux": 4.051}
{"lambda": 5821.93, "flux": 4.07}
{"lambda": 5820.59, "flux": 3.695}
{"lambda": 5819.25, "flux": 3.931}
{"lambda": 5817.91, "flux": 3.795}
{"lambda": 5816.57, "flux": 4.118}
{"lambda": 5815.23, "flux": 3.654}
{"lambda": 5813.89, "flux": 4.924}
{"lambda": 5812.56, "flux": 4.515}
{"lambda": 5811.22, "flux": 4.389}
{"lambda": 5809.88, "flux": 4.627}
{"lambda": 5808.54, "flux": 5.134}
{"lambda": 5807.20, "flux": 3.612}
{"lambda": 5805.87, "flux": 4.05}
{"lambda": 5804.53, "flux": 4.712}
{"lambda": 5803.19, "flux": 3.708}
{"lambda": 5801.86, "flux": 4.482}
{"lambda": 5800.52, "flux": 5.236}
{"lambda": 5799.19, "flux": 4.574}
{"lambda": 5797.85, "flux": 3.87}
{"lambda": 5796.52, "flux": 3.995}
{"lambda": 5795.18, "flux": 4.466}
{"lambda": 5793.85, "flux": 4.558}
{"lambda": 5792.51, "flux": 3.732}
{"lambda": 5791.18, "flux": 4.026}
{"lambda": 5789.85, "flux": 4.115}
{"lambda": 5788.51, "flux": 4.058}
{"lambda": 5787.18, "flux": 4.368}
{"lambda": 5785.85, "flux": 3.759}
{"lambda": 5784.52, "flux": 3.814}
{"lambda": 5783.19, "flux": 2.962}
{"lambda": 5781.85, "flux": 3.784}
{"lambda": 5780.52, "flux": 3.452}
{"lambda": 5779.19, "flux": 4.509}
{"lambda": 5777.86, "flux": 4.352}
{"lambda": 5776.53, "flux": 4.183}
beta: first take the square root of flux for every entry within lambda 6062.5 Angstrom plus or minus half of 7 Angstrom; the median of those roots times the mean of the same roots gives 4.27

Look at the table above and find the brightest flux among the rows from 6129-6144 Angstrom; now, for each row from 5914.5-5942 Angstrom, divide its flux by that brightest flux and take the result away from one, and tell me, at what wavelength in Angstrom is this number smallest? 5919.26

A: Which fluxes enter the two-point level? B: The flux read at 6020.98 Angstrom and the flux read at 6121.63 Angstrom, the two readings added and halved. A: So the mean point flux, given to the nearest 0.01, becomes 3.91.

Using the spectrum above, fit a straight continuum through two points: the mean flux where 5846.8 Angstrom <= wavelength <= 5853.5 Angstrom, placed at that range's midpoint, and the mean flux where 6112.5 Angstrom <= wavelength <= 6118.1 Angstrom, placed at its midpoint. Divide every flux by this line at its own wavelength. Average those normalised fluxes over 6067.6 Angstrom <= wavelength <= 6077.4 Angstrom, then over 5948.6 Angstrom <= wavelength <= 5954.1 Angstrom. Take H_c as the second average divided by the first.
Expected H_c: 0.78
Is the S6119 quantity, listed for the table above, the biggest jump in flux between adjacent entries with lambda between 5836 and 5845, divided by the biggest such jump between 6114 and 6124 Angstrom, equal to 1.4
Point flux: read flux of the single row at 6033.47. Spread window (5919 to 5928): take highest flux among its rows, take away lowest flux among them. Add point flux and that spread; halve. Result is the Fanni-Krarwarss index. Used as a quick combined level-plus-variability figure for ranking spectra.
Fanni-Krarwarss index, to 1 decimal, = 4.2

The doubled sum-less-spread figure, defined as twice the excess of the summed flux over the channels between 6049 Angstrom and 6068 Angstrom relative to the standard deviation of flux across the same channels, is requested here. 106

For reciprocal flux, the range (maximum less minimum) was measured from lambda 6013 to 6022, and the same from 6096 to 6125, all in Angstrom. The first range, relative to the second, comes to 0.99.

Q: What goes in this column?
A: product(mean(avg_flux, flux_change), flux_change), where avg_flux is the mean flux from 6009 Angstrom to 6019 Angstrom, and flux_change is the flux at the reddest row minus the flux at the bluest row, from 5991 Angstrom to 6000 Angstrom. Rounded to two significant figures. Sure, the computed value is 0.66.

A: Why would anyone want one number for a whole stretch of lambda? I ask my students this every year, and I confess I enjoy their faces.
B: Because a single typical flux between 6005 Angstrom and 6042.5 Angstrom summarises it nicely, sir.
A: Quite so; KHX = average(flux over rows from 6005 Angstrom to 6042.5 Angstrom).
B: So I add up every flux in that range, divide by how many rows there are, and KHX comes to 4.01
